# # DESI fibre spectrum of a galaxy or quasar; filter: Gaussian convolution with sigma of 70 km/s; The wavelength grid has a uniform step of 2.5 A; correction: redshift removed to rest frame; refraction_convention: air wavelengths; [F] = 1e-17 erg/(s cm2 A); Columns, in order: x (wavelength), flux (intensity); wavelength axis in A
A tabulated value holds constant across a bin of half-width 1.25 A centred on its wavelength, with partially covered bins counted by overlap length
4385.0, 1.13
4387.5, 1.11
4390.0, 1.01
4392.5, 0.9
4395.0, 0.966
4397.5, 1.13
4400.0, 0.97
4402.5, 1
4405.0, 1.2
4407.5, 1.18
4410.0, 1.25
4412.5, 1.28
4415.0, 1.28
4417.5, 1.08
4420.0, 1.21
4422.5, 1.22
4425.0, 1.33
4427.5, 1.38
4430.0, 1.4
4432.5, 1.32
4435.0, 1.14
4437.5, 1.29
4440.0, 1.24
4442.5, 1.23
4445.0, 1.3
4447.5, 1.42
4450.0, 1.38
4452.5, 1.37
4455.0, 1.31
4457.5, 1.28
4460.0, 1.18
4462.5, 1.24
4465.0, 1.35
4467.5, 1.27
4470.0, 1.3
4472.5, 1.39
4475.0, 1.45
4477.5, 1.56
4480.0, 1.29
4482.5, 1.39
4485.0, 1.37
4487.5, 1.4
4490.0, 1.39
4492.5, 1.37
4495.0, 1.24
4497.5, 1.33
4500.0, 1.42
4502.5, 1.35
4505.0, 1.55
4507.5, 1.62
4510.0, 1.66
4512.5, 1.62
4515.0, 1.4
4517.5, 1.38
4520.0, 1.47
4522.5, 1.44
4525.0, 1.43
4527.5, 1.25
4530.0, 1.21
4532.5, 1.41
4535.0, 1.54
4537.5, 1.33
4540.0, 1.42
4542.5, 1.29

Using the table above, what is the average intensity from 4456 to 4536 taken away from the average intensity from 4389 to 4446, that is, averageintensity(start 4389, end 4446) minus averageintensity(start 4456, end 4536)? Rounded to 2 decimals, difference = -0.20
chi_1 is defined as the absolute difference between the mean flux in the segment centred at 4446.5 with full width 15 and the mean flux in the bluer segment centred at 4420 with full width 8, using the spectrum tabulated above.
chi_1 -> 0.15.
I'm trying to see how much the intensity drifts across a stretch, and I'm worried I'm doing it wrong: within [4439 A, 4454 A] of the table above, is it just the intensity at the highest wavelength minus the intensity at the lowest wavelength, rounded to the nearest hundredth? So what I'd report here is 0.13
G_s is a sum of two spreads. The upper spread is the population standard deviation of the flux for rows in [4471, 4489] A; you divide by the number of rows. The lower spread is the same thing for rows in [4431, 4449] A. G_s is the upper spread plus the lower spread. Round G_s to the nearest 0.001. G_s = 0.157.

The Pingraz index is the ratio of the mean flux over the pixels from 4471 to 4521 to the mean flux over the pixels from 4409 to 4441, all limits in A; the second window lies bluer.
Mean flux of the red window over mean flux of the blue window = 1.13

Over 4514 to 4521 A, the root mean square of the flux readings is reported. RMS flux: 1.42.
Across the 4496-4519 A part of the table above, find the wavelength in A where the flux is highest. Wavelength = 4510.0 A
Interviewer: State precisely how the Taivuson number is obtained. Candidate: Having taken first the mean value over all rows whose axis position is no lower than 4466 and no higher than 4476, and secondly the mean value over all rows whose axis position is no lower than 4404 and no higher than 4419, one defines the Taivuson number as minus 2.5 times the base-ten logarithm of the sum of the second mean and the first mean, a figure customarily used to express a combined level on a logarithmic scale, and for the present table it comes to -1.02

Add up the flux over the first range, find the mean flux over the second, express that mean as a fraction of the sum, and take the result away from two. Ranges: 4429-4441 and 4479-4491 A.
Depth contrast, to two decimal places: 1.79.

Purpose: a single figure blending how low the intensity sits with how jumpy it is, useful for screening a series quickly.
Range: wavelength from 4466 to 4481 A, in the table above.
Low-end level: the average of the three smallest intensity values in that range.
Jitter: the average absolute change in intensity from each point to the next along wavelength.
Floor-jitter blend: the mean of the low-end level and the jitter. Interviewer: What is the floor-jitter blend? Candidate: 0.699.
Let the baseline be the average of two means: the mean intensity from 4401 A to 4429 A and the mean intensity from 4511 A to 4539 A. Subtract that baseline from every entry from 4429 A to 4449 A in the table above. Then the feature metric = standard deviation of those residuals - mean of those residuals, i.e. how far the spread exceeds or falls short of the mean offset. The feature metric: 0.11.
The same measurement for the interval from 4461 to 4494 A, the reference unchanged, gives 0.03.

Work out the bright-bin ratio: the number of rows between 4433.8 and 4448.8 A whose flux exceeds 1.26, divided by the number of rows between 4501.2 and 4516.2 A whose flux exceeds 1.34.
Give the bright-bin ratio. 0.5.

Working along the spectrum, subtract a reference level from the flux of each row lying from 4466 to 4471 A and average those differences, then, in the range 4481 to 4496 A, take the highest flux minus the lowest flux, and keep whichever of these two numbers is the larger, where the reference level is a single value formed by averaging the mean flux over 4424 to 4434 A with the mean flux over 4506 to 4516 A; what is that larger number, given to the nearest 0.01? 0.16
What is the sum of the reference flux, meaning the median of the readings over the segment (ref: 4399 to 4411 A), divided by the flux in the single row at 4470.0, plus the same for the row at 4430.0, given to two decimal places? 1.75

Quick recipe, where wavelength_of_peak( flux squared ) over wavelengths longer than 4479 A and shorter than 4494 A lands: 4487.5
